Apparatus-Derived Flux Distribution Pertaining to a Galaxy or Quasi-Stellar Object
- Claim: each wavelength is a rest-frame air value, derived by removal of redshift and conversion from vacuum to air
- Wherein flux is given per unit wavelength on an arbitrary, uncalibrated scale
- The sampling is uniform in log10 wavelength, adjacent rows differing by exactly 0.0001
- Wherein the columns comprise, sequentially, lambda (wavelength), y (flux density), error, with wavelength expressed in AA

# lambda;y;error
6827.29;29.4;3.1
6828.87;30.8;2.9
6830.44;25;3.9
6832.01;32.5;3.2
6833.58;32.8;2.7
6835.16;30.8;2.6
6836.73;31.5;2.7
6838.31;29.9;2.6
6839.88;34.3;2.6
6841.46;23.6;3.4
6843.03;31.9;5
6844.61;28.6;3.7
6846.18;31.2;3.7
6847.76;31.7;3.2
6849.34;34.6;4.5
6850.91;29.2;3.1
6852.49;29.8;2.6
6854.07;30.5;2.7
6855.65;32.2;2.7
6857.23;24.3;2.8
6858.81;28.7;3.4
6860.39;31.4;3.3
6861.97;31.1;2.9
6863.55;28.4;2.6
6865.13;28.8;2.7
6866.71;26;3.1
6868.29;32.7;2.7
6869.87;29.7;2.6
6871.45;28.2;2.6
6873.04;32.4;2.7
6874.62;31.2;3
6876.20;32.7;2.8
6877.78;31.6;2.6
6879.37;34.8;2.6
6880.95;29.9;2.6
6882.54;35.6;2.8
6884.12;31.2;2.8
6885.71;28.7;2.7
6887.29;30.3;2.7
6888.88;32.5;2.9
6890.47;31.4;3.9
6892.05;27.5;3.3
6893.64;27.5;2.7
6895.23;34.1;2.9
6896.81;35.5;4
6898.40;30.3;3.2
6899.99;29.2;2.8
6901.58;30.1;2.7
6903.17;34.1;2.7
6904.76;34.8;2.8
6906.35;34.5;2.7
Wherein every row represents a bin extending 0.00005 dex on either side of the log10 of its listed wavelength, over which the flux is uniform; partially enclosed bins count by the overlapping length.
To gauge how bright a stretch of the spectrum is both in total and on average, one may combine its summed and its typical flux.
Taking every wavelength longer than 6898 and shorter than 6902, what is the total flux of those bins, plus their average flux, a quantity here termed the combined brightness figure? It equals 119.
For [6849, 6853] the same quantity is 125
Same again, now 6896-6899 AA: 99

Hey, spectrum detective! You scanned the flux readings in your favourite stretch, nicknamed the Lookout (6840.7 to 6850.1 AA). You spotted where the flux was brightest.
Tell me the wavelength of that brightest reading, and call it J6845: 6849.34 AA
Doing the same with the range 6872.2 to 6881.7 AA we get 6879.37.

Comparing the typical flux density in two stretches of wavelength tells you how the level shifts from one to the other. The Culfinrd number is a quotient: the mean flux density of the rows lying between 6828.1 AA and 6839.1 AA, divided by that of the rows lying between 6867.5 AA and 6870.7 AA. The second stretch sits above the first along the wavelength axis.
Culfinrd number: 0.98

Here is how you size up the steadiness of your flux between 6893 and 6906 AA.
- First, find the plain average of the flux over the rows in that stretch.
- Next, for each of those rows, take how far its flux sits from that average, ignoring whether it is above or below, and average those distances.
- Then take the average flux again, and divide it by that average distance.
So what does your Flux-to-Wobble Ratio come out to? 12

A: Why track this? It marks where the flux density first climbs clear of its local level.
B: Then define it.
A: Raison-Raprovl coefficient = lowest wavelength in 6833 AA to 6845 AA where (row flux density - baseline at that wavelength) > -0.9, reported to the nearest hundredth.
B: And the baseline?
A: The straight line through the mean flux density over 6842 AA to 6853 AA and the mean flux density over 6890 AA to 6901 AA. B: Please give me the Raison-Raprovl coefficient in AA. 6833.58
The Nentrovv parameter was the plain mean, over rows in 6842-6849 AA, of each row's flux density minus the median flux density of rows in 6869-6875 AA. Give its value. 0.4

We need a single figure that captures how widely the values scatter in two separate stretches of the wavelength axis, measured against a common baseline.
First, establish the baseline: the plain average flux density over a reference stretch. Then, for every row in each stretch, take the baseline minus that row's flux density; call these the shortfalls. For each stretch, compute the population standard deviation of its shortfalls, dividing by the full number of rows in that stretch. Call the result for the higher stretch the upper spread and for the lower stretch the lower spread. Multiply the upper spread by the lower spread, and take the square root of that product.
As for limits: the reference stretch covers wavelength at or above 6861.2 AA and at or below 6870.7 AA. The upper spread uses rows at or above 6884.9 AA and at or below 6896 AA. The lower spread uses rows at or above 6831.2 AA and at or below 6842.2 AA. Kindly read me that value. 2.75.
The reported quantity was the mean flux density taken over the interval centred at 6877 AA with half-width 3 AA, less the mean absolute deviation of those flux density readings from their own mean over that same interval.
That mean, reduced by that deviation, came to 31.4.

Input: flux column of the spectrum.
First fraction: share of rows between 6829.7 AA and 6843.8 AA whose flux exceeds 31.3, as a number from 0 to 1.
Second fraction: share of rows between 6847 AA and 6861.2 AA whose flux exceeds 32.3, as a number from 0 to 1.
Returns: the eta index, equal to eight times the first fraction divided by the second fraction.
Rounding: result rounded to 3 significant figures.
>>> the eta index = 40.0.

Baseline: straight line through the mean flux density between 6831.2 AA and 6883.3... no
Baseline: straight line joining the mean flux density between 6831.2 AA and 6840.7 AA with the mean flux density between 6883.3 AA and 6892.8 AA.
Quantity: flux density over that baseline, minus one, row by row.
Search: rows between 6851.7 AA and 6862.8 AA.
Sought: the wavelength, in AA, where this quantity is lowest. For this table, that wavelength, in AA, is 6857.23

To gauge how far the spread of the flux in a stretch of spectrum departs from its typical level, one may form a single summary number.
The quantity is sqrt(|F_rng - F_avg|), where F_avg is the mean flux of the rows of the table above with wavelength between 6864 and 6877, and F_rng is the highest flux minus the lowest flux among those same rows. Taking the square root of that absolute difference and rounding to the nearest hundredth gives 4.85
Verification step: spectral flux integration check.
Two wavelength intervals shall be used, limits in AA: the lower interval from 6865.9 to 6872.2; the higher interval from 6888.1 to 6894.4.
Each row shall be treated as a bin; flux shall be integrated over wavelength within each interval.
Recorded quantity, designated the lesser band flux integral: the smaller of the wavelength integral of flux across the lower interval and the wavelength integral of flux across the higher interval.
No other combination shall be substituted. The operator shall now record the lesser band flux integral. 184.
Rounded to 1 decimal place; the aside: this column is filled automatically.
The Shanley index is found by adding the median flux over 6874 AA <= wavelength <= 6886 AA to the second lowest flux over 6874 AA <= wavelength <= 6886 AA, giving 61.3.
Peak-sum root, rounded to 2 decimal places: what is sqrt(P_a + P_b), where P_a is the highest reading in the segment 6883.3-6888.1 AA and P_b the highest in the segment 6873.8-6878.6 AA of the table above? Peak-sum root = 7.99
